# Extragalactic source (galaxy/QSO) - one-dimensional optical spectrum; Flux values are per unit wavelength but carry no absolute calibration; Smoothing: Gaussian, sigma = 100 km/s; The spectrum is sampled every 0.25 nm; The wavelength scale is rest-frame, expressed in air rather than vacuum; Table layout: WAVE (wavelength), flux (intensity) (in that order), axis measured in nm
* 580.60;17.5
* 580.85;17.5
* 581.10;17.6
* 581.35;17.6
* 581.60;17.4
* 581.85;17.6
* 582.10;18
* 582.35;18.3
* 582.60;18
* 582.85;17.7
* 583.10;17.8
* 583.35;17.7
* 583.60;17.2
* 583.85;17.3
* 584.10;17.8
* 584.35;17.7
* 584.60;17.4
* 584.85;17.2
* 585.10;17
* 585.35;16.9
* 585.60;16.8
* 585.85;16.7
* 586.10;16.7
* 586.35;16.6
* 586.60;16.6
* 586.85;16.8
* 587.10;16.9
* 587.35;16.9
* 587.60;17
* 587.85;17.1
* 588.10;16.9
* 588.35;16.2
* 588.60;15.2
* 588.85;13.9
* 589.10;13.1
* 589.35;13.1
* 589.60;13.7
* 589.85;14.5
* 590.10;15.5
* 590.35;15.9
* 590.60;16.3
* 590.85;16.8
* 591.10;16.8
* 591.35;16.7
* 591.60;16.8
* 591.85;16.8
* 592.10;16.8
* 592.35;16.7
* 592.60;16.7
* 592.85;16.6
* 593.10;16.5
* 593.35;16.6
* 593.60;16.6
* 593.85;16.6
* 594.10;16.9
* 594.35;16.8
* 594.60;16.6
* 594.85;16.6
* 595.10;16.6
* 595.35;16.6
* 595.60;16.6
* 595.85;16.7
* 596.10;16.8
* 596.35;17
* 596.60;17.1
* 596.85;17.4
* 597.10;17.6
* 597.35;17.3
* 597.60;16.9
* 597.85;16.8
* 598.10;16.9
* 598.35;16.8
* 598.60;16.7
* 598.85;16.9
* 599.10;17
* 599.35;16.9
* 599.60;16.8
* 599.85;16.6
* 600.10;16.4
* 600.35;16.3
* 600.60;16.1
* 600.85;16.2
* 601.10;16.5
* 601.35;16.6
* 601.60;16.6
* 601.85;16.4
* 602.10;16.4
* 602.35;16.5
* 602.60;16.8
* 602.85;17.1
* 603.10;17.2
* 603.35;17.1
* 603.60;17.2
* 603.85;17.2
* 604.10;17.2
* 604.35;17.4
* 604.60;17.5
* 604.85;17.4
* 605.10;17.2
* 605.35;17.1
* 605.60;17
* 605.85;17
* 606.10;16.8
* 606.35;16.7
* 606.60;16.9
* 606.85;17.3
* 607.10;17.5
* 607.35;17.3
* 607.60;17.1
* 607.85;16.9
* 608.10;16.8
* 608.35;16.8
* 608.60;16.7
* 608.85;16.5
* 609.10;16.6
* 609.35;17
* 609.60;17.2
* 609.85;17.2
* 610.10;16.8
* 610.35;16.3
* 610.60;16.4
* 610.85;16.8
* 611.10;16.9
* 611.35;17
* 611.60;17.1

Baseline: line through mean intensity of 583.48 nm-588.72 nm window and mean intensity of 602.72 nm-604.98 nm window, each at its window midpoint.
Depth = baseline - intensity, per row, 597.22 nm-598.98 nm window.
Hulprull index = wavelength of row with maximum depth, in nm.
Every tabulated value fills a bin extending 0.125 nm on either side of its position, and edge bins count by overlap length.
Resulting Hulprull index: 598.60 nm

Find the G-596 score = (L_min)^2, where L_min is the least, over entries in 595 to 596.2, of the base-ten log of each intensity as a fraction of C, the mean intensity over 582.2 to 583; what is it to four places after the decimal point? 0.0012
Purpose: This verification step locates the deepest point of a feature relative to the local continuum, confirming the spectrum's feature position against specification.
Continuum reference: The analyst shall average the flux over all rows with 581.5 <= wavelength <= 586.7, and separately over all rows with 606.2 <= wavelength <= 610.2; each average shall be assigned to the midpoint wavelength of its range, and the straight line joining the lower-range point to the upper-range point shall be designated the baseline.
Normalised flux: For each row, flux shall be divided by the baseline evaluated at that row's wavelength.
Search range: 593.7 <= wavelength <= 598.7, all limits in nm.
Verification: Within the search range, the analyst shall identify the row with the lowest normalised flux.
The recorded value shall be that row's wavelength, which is 593.85 nm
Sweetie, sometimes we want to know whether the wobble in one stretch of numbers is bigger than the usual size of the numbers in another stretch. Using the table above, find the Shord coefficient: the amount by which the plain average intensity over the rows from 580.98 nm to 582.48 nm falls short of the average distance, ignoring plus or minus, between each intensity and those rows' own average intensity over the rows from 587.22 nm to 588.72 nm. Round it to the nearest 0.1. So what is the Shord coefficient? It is -17.2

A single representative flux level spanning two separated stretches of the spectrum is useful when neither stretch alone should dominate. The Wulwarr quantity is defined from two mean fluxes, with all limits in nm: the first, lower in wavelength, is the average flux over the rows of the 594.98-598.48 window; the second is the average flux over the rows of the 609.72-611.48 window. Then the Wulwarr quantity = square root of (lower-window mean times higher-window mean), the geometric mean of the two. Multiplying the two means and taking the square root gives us 16.9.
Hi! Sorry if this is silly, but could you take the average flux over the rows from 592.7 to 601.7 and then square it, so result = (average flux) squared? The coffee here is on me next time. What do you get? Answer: 280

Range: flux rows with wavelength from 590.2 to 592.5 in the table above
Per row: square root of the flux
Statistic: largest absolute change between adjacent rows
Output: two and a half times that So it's 0.15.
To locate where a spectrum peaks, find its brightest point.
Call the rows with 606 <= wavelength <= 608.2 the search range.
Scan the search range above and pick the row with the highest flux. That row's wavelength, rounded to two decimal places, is 607.10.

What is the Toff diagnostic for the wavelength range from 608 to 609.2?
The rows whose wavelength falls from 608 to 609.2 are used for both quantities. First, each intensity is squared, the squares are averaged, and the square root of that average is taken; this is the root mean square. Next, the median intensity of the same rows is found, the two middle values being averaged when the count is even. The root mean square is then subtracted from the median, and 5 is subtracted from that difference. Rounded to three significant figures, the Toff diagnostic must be -4.98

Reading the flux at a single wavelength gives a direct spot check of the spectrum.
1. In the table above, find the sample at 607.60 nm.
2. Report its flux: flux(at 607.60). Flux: 17.1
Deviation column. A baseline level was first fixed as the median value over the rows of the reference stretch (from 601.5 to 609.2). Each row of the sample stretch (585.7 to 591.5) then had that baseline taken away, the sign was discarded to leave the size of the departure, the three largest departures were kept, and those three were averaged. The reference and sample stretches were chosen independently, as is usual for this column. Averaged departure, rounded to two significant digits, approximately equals 3.7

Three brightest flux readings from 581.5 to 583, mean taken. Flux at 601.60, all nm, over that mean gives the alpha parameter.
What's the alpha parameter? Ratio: 0.92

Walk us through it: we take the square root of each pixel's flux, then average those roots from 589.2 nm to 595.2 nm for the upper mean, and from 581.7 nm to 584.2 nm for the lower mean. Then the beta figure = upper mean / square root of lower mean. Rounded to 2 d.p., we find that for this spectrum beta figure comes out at 1.96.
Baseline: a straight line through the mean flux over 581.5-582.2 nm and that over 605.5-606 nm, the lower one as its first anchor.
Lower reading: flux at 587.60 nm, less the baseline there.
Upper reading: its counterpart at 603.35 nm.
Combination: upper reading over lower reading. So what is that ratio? -0.1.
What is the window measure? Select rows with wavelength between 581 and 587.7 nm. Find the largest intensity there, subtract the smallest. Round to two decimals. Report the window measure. 1.70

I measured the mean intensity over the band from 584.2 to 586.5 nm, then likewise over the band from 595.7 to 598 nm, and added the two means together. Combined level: 34.1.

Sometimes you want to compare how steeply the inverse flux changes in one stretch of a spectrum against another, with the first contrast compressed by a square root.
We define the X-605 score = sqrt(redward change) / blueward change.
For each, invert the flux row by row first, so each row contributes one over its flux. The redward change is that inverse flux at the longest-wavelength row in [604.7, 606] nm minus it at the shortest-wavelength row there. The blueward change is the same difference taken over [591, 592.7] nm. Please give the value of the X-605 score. 103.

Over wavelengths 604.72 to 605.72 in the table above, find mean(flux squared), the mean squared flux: 295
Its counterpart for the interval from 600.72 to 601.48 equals 270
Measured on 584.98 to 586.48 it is 282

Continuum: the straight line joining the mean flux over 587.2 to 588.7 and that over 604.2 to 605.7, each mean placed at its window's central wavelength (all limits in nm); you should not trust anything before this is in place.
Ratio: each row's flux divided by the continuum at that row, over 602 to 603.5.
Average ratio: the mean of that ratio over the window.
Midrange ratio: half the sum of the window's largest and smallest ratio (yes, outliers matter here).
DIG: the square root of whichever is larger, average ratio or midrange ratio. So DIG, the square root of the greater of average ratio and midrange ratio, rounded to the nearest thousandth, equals 0.991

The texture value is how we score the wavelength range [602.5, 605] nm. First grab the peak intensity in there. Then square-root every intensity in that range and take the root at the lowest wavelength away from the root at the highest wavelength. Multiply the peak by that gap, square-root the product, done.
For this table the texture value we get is 1.1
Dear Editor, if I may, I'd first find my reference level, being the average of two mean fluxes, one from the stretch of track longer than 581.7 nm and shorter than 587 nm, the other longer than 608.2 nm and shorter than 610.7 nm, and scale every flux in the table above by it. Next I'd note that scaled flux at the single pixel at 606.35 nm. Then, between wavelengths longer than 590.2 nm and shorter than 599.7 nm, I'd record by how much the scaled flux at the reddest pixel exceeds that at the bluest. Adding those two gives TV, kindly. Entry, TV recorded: 1.03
